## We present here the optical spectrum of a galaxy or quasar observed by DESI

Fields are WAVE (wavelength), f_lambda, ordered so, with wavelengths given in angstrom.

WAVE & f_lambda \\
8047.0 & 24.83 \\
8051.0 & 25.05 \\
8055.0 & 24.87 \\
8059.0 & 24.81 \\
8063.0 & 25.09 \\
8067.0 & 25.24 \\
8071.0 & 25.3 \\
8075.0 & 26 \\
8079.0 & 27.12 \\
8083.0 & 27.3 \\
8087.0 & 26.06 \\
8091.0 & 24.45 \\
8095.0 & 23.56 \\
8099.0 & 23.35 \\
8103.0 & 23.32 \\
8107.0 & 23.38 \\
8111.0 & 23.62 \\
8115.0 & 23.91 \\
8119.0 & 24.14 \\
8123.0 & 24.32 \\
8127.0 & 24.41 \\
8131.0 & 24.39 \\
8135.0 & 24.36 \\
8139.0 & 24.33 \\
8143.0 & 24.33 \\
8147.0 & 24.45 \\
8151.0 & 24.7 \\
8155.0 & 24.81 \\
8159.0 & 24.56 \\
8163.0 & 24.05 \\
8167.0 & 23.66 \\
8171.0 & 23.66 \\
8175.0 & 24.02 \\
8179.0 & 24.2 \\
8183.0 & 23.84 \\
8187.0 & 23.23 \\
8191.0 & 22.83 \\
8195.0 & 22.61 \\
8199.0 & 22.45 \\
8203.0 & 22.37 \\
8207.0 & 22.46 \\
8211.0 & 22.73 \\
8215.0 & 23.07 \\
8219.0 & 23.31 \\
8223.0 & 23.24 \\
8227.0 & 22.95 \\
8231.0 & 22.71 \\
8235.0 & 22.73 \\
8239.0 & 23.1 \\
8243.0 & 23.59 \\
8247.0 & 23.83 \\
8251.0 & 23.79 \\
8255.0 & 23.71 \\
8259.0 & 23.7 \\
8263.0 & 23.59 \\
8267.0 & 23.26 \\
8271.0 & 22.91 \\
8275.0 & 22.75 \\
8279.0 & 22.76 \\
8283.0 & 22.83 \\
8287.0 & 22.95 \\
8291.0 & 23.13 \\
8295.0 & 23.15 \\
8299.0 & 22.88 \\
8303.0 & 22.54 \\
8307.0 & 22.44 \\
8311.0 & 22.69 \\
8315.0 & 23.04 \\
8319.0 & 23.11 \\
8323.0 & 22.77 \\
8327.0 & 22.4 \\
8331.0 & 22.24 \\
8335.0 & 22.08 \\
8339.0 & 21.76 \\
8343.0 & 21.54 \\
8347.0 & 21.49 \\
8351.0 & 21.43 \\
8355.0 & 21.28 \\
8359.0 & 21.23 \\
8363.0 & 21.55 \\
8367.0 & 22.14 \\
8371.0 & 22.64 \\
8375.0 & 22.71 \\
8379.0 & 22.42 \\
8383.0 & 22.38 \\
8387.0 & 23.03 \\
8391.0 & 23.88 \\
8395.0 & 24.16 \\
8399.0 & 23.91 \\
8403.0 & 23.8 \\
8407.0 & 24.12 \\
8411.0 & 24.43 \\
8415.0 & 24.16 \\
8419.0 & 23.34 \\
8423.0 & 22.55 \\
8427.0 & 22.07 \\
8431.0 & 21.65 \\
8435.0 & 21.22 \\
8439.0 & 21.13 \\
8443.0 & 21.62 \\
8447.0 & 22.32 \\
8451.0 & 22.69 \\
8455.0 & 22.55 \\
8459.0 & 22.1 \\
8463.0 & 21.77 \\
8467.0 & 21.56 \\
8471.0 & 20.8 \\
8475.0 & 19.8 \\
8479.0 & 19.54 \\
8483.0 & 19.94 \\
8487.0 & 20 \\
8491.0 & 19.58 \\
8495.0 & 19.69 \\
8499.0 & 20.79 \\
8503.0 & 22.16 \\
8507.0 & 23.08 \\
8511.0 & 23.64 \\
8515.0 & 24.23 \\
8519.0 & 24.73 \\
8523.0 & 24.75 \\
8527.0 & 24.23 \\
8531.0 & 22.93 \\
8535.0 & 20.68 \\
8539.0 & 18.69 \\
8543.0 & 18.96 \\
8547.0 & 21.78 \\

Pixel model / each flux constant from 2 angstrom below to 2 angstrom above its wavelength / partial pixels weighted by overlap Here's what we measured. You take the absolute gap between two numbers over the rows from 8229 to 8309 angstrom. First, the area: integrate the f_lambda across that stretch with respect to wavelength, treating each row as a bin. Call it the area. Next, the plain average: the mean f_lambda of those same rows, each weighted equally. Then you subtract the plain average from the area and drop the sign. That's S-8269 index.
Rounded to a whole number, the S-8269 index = 1826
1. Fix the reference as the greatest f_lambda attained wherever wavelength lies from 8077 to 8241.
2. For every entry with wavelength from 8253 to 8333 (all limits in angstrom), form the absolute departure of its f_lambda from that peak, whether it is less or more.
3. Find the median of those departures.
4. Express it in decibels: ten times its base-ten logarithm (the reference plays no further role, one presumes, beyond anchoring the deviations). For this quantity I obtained 6.4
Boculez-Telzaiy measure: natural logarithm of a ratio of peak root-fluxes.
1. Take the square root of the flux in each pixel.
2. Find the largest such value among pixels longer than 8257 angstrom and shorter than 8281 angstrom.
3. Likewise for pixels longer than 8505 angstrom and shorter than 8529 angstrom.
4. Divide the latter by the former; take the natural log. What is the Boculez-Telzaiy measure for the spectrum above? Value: 0.02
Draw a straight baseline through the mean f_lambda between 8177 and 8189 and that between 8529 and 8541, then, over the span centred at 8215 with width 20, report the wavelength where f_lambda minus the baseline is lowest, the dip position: 8207.0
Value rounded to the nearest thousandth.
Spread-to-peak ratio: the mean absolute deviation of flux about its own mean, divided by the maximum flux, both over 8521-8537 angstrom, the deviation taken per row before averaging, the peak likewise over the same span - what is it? 0.054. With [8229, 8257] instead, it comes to 0.018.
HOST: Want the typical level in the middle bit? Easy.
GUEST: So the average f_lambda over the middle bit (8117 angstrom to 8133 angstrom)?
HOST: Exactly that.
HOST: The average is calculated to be 24.3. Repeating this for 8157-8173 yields 24.0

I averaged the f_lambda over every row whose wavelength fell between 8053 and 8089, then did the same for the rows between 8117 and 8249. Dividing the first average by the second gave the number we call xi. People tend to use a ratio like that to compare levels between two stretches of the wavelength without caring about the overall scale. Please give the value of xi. 1.09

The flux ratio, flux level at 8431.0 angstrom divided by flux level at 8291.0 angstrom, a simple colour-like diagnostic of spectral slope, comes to 0.936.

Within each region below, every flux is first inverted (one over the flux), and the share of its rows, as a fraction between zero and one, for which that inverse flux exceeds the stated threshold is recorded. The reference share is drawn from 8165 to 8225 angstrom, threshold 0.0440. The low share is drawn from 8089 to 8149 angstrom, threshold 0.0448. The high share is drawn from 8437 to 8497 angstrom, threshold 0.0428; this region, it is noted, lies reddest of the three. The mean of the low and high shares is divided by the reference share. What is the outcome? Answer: 1.9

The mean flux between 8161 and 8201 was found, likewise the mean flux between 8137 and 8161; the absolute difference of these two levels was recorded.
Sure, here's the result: 1.1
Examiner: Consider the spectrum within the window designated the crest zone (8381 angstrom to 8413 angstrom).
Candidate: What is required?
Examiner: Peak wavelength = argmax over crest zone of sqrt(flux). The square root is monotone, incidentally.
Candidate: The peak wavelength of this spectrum 8411.0 angstrom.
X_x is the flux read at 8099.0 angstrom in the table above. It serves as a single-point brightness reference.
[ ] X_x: 23.35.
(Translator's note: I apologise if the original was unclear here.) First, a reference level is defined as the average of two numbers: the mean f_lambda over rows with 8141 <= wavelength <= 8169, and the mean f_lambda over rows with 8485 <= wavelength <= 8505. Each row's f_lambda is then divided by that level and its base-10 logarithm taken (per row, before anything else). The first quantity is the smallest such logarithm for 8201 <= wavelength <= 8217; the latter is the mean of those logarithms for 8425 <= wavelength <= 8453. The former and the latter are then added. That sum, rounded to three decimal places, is -0.012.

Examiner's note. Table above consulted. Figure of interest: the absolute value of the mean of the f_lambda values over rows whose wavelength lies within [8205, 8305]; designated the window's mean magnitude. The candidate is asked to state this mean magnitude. 23.1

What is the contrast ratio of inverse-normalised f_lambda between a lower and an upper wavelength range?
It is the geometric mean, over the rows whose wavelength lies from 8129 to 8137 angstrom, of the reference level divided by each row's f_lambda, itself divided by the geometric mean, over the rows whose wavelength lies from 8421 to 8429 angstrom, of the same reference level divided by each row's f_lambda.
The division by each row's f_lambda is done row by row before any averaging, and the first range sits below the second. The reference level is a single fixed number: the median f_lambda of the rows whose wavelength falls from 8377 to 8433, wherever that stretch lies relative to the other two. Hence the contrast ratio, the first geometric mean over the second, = 0.92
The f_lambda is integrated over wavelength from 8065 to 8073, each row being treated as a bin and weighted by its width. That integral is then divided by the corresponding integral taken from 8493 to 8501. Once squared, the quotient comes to 1.56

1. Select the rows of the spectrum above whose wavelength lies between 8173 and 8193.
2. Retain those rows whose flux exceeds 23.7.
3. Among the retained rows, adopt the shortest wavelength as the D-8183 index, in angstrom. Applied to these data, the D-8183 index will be 8175.0 angstrom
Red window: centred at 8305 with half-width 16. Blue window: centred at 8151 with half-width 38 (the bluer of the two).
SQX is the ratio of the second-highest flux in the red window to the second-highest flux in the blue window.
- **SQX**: 0.94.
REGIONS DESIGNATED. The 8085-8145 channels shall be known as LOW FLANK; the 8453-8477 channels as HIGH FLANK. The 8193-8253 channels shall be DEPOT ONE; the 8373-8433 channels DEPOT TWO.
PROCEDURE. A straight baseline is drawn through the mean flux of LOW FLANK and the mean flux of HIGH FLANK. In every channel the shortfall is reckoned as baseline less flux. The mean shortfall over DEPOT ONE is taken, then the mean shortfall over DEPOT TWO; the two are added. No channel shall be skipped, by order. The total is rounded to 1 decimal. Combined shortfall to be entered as -1.0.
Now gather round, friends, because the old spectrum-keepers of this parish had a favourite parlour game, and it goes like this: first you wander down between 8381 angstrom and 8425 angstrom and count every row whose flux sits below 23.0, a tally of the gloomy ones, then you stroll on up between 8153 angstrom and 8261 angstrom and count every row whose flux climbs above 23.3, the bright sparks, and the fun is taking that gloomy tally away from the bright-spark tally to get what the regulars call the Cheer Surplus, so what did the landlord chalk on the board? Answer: 12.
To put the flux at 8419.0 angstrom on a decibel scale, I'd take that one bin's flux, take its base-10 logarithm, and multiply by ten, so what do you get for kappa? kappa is 13.7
